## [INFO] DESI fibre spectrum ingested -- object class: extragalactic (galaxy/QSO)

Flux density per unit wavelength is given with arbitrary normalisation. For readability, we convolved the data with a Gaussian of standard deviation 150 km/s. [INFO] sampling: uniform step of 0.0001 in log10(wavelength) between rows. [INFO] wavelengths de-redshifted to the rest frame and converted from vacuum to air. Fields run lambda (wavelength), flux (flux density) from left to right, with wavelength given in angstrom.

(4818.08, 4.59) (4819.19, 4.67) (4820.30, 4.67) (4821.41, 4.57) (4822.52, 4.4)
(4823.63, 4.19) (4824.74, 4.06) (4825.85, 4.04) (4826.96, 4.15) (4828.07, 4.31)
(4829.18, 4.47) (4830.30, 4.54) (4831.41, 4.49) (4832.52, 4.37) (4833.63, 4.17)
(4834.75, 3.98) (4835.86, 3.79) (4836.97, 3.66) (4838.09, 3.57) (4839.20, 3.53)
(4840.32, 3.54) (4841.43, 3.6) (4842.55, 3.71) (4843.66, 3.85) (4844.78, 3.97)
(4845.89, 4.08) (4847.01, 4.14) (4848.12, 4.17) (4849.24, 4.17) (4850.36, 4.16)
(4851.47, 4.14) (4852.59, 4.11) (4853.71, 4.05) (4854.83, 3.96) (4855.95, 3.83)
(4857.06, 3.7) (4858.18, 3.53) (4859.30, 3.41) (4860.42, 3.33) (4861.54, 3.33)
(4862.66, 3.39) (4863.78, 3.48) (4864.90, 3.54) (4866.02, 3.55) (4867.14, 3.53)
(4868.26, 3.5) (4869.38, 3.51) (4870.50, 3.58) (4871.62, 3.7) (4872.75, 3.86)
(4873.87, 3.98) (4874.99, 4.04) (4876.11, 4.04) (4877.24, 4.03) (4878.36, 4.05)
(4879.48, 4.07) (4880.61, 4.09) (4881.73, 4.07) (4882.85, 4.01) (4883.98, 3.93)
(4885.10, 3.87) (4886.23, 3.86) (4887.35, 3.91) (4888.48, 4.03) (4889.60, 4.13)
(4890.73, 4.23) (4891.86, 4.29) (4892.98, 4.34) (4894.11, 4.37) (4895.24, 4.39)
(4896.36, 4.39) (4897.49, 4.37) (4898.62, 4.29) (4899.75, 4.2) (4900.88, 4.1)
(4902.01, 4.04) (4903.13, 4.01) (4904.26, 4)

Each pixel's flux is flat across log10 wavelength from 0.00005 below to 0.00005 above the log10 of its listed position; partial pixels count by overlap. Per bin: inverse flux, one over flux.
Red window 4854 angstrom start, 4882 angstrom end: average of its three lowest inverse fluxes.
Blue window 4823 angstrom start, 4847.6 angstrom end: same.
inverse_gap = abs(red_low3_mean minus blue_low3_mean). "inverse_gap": 0.023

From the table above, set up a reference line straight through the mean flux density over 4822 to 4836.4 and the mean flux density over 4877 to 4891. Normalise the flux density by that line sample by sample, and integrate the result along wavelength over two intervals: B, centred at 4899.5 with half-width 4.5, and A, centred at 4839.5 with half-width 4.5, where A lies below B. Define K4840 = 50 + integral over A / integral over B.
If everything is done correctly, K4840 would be 50.8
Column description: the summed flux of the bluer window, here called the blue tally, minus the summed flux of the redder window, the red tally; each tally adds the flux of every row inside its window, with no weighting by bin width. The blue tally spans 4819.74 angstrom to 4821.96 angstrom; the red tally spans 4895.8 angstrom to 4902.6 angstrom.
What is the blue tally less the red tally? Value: -16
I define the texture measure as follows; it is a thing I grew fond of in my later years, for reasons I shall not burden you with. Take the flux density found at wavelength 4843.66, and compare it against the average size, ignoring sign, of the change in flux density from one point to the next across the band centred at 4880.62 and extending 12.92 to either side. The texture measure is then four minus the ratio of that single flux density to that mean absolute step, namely -60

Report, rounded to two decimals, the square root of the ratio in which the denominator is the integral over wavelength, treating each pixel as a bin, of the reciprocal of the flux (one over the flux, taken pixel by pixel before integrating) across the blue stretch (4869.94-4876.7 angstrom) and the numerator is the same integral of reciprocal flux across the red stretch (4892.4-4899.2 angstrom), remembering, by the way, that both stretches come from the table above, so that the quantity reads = 0.94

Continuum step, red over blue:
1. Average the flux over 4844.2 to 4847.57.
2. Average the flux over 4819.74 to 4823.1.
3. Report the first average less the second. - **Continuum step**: -0.5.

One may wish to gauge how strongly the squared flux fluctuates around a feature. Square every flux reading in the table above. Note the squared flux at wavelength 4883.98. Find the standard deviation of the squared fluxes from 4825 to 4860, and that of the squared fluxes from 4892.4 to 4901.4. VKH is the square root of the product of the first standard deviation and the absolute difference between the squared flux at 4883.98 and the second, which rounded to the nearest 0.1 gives 6.0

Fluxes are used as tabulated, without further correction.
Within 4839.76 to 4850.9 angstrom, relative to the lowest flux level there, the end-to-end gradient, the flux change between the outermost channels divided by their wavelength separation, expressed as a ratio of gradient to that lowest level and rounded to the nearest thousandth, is 0.017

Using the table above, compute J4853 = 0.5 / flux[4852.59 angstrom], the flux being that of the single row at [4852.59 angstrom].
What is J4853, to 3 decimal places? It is 0.122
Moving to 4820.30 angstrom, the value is 0.107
